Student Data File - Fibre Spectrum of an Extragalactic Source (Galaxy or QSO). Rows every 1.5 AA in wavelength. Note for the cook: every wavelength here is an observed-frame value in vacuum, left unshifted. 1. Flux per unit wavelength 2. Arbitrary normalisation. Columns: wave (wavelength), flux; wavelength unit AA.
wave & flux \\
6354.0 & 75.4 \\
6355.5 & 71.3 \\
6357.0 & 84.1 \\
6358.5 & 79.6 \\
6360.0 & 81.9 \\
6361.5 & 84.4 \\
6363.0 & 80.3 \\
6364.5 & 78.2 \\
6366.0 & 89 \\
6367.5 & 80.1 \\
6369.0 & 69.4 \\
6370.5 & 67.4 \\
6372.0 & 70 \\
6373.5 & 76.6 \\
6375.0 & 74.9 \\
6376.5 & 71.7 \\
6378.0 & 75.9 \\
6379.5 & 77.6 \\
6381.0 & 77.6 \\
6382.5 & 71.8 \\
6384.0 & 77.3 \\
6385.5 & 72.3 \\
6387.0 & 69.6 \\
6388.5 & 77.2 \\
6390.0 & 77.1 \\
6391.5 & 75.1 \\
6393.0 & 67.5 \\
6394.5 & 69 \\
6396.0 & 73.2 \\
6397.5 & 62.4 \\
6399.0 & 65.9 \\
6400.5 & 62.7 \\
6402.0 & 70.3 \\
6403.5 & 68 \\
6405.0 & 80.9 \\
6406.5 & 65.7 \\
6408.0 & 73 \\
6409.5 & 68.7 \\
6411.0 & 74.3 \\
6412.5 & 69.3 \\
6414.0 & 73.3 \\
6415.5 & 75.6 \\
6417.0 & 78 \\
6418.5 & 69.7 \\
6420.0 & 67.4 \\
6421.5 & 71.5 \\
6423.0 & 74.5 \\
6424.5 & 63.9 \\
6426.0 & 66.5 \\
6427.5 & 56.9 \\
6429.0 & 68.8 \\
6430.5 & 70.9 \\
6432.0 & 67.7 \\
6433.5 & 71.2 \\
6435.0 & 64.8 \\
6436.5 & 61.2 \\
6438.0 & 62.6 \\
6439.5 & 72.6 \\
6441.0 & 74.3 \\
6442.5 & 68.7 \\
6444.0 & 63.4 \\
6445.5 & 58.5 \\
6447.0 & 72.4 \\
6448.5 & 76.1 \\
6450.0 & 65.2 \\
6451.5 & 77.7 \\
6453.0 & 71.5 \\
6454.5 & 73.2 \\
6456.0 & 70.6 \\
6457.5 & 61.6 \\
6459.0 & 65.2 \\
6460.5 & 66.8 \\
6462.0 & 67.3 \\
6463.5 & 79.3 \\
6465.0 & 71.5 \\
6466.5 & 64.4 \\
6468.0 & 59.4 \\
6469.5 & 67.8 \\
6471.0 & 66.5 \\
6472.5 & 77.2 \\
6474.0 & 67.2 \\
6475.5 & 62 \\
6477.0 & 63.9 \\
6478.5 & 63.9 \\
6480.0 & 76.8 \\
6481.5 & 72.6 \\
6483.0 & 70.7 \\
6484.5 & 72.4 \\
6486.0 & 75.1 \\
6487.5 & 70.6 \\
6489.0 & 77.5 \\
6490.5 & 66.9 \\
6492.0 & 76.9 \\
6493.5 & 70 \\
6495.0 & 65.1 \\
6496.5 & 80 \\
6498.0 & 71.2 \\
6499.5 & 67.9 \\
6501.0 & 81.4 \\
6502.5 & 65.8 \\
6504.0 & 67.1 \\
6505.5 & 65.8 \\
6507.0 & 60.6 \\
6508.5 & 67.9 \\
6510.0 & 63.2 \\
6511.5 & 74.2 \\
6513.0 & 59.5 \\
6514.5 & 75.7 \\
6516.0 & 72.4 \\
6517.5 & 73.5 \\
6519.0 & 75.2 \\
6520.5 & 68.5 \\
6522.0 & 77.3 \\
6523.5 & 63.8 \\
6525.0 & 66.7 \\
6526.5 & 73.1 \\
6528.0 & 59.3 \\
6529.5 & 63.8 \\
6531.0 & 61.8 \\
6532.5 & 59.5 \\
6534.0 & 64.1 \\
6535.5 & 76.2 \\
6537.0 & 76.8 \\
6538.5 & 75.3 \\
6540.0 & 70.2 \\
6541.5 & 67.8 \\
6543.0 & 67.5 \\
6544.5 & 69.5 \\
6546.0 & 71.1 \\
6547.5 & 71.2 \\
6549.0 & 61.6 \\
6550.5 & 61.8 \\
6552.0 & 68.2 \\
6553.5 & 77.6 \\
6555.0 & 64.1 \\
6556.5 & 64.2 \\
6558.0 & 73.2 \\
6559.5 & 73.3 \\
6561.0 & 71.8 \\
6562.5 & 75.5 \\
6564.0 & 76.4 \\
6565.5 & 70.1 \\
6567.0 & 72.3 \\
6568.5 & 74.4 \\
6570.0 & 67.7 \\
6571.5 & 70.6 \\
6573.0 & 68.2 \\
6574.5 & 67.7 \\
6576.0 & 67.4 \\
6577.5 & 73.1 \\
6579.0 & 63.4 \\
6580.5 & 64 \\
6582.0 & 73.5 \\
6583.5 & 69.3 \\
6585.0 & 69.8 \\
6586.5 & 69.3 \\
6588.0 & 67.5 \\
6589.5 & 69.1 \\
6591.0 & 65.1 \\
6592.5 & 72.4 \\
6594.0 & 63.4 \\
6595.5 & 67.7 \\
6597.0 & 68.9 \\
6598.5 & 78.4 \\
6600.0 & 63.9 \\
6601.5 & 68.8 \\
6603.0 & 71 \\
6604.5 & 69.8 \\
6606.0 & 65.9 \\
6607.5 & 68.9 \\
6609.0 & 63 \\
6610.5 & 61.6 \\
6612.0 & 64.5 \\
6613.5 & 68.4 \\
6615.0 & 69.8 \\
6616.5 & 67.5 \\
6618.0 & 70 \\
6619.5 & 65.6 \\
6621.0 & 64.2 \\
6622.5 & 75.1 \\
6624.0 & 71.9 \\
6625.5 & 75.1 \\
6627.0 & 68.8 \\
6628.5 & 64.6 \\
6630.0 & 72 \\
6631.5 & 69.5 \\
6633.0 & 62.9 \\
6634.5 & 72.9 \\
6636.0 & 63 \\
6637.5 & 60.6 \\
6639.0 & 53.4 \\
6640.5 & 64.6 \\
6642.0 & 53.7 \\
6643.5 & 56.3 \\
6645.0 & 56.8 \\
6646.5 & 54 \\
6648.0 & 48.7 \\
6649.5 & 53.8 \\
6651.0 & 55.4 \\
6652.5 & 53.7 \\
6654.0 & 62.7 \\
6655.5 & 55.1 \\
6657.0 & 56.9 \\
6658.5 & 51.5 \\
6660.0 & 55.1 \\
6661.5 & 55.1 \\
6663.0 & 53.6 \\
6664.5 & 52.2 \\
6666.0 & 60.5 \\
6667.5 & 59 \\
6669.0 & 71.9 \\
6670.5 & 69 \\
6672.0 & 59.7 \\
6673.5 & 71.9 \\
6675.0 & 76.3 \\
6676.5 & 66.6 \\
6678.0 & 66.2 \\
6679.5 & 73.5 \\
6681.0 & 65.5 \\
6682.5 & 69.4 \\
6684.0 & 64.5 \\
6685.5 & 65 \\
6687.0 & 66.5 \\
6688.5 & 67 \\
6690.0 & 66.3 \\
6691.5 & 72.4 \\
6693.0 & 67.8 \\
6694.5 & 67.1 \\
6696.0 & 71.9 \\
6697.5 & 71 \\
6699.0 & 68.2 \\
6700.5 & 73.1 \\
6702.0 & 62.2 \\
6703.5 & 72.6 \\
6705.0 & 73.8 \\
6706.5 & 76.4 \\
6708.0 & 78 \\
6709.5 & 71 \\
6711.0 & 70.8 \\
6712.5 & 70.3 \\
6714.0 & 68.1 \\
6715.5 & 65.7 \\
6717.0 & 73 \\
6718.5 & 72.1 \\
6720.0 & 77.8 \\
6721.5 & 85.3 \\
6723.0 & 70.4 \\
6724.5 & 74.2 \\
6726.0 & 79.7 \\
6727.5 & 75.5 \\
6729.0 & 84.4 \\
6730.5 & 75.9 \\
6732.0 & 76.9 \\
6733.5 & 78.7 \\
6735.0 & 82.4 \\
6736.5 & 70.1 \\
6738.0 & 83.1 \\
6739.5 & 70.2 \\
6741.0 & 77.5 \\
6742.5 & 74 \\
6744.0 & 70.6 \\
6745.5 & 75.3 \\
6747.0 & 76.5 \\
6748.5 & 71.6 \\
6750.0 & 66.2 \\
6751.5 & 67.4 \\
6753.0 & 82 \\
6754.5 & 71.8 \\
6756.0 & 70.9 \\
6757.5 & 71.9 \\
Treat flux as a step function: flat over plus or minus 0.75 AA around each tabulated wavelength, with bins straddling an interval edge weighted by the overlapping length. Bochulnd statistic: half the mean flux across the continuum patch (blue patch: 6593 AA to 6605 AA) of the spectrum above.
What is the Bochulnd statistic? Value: 34.5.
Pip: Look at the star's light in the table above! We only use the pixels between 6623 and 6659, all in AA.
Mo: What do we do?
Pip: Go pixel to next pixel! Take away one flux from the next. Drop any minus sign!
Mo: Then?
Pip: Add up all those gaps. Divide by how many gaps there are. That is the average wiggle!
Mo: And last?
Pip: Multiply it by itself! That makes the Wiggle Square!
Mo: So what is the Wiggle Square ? 30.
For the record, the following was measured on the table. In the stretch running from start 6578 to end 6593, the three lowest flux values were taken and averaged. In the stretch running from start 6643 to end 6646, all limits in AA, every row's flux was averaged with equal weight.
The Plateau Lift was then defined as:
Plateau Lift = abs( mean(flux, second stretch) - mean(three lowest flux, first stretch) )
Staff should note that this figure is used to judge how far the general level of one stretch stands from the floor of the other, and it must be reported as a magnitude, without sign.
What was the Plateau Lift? 8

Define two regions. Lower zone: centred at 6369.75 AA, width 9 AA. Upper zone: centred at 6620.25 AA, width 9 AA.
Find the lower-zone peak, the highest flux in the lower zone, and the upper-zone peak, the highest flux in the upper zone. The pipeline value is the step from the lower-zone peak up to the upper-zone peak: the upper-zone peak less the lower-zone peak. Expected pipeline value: -14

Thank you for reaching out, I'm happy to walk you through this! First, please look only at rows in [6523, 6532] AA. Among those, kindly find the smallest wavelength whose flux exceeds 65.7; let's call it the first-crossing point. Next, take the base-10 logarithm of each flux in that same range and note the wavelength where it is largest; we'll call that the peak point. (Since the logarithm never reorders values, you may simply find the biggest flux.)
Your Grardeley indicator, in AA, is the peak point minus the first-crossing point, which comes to 1.5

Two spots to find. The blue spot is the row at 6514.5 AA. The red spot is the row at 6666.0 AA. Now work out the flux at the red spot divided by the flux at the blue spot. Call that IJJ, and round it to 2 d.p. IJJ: 0.80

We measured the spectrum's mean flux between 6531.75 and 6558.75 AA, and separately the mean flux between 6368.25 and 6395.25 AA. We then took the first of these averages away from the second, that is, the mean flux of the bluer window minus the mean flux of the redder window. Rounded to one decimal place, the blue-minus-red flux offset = 4.3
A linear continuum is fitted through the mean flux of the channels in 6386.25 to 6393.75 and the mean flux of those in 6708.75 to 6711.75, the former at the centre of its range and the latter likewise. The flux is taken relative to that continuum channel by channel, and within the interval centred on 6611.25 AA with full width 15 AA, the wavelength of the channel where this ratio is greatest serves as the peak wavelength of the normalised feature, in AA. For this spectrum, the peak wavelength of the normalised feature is 6618.0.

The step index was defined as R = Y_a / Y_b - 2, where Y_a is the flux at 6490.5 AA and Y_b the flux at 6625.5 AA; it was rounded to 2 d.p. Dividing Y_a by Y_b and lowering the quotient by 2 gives -1.11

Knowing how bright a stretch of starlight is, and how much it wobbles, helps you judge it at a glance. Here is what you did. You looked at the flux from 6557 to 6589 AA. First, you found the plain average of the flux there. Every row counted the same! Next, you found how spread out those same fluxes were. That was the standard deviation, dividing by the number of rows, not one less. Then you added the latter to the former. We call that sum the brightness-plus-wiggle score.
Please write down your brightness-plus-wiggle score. 74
